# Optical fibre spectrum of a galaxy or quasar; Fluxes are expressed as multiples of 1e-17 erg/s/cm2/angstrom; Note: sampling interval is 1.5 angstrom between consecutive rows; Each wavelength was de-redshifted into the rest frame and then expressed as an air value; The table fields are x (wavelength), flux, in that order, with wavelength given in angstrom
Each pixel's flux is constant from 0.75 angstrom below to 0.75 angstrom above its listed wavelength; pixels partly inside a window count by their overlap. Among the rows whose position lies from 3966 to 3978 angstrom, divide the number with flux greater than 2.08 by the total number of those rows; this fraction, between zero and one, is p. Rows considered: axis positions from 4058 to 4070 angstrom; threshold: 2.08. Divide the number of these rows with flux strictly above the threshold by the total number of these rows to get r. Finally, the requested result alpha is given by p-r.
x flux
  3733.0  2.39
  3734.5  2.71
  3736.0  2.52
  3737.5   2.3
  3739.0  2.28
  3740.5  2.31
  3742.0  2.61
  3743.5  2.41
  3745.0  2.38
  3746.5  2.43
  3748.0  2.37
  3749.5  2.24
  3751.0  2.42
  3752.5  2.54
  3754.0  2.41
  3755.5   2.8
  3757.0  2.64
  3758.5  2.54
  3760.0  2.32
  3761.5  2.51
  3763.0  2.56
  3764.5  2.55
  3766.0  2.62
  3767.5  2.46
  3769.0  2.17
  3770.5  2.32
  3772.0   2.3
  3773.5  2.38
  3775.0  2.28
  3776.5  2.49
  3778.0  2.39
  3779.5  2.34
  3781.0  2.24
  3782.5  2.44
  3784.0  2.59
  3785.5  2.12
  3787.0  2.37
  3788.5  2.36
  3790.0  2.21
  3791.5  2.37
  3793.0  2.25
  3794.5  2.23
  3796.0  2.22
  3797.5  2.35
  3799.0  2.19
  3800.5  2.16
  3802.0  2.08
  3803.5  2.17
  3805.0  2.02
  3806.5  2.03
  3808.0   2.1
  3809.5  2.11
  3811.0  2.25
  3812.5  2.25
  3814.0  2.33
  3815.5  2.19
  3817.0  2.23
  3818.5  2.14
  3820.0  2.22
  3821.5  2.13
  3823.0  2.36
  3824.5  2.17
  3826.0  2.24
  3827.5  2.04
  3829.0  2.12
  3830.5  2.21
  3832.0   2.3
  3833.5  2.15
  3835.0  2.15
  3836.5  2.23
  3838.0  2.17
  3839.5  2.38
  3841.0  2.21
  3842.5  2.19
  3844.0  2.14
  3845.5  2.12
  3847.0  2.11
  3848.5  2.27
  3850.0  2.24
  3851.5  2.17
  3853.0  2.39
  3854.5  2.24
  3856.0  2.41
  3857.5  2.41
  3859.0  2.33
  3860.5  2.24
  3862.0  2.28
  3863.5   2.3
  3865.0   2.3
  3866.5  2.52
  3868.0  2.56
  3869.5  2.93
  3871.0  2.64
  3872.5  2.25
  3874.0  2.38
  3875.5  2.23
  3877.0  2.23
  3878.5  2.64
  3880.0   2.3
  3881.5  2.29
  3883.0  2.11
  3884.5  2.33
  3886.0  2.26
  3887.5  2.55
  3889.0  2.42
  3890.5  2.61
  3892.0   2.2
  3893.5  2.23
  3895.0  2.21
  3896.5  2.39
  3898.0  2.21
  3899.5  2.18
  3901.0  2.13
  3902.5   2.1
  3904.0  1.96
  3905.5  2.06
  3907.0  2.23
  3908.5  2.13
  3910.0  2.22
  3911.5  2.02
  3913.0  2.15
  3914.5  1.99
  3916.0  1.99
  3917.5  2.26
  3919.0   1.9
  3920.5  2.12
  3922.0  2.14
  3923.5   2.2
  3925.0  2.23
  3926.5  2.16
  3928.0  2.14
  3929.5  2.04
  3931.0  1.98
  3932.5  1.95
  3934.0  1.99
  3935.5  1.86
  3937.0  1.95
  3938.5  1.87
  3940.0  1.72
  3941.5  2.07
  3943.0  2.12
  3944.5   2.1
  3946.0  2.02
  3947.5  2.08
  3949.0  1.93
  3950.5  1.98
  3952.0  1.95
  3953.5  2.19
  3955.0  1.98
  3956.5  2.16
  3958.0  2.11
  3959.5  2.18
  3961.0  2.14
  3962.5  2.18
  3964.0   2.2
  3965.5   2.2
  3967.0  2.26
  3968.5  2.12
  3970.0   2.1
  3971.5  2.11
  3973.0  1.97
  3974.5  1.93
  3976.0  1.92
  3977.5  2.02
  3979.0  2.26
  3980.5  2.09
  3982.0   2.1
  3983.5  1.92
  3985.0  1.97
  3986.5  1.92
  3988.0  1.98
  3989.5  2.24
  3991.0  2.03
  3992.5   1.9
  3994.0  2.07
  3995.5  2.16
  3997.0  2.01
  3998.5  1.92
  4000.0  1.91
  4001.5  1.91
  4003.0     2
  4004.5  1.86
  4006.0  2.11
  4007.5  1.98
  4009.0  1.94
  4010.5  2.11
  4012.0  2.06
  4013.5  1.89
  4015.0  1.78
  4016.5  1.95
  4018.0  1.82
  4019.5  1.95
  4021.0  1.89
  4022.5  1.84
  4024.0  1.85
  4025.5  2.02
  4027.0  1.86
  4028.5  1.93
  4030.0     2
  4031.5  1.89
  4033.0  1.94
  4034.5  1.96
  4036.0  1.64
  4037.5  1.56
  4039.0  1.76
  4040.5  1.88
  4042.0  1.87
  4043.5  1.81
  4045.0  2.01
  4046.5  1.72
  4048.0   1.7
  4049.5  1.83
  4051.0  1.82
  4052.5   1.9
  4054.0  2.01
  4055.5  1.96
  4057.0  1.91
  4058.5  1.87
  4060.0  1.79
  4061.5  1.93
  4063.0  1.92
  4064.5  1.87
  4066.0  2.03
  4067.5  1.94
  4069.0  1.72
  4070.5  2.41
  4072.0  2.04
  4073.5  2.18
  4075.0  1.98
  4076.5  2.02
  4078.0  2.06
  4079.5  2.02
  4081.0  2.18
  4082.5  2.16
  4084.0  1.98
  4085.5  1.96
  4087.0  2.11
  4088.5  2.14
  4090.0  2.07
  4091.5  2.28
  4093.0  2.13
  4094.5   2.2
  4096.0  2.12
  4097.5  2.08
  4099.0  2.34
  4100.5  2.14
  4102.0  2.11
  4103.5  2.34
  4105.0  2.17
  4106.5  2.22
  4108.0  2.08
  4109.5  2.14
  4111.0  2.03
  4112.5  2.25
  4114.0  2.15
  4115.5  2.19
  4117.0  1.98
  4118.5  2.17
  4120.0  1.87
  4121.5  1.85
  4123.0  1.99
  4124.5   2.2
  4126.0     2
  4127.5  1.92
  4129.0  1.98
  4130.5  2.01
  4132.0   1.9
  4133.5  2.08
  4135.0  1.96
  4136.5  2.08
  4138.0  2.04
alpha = 0.5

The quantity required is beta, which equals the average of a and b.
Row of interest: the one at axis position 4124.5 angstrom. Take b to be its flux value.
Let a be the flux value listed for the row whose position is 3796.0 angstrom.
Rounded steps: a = 2.22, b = 2.2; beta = 2.21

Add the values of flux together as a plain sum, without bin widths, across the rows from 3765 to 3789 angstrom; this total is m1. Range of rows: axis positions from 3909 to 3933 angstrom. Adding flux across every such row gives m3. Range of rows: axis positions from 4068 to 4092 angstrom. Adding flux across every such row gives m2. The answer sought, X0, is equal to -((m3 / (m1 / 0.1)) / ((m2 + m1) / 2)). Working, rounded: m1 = 37.9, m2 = 33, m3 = 33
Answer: -0.0025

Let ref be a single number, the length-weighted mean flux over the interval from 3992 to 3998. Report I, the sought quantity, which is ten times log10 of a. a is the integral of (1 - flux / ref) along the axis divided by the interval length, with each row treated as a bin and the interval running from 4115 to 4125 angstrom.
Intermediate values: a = 0.00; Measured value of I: -24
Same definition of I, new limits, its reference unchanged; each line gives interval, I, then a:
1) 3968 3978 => -22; 0.01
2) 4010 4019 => -13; 0.05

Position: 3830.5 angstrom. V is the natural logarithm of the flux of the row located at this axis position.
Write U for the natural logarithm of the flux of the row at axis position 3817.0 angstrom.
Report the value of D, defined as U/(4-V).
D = 0.250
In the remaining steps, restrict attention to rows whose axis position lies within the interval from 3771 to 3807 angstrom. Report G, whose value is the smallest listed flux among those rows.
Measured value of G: 2.02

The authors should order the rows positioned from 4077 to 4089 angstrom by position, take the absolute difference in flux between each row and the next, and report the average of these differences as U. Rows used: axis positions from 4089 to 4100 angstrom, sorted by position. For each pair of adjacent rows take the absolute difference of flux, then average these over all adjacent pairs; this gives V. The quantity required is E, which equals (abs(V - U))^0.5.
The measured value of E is 0.22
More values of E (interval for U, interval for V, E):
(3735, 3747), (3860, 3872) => 0.14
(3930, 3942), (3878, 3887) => 0.20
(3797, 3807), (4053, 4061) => 0.18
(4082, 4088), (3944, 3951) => 0.18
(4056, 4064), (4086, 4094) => 0.22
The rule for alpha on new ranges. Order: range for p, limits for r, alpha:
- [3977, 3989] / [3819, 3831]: -0.5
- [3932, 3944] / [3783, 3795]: -0.9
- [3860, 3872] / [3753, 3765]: 0.0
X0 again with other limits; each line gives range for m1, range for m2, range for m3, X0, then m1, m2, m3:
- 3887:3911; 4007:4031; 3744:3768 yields -0.0033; 35.8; 31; 40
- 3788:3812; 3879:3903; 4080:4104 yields -0.0027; 35.1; 37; 34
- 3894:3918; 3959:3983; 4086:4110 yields -0.0030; 34.2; 34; 35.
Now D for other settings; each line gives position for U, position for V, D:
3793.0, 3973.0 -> 0.244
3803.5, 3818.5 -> 0.239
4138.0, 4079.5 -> 0.216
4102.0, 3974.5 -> 0.223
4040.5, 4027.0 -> 0.187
